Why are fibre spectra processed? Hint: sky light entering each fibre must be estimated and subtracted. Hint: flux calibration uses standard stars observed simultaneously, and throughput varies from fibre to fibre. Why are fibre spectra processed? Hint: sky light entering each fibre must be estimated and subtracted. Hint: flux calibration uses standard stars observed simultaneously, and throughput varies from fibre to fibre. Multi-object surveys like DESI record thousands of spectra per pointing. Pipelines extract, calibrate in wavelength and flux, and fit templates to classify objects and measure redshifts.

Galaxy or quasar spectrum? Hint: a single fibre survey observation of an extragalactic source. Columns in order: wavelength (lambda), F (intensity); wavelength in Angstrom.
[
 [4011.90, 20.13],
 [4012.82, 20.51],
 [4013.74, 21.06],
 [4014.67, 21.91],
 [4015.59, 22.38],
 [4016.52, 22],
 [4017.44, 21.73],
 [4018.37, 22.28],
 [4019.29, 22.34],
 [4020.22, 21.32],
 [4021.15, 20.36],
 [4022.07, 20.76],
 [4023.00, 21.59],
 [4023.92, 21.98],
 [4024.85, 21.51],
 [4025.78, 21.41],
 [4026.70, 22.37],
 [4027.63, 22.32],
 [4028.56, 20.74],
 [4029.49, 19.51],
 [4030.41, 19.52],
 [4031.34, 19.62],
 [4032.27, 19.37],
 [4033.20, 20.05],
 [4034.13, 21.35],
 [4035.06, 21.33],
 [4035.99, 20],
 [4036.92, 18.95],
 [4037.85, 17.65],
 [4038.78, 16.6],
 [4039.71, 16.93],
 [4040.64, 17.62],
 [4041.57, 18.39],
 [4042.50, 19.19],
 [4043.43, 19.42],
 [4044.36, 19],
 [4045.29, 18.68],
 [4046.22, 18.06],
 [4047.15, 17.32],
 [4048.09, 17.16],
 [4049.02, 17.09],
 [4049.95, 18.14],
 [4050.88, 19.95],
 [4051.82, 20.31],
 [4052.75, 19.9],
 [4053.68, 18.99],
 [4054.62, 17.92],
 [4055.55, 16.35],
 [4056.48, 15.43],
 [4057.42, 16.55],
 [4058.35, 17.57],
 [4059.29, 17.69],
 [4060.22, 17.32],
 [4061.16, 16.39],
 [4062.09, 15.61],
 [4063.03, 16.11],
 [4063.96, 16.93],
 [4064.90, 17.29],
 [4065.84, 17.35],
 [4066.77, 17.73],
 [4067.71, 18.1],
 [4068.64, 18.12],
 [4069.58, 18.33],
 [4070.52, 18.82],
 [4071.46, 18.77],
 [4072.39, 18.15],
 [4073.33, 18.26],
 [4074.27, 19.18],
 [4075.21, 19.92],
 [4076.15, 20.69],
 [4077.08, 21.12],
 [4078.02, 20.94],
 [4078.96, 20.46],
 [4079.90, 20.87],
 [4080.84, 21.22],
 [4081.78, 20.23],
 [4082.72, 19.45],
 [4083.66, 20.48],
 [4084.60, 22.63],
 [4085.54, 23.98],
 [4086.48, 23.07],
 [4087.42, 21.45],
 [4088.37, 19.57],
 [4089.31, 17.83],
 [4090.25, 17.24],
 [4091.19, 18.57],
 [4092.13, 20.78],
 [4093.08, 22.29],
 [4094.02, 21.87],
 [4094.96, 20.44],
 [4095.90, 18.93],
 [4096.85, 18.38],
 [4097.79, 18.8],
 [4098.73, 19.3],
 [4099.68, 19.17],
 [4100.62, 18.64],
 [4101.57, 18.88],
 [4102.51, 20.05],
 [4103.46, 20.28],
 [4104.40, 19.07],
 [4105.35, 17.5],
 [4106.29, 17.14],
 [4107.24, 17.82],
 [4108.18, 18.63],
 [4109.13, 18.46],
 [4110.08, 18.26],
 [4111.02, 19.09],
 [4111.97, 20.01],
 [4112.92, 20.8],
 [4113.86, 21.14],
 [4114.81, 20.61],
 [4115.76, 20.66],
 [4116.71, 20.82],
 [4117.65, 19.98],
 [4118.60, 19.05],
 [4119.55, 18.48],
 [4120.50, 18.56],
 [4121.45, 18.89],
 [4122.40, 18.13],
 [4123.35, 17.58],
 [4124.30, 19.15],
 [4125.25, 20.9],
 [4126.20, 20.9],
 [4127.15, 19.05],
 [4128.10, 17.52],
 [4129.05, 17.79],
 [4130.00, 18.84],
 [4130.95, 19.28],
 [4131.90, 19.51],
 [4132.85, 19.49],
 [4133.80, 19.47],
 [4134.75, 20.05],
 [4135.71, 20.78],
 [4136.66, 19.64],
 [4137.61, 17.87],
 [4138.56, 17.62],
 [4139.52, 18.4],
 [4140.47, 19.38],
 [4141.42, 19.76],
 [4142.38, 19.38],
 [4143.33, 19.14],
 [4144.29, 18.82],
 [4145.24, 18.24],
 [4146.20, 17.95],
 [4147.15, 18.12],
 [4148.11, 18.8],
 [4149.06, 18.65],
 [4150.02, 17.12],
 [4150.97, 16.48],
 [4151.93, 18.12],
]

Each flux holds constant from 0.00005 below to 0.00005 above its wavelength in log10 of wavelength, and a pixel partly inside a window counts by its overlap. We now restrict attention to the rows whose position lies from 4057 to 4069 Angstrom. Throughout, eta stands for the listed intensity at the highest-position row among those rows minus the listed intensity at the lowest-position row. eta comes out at 1.6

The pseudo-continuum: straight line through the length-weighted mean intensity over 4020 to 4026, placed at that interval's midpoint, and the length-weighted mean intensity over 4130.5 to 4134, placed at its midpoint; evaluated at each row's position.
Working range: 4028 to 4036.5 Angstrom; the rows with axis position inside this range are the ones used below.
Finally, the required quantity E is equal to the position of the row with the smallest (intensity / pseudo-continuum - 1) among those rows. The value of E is 4032.27 Angstrom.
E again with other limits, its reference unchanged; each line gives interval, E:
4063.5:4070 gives 4063.96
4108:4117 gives 4110.08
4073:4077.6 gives 4073.33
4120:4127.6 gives 4123.35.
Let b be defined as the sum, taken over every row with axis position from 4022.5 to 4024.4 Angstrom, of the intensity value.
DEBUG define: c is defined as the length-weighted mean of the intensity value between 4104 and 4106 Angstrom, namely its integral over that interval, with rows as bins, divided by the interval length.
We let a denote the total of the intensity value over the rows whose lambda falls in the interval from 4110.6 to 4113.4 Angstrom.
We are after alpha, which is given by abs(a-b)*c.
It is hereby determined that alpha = 297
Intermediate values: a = 60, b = 44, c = 18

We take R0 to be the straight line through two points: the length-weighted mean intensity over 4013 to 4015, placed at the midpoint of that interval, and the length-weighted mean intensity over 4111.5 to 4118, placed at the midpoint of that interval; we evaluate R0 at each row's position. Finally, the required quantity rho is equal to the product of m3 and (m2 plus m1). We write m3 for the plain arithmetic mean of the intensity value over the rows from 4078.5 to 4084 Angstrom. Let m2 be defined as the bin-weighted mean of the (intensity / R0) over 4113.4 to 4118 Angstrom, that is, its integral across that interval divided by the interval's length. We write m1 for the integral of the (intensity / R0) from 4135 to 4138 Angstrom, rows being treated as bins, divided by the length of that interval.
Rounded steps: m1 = 0.95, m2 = 1.00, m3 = 20.5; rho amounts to 40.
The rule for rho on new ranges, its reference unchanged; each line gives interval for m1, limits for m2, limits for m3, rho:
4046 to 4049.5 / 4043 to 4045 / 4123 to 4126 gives 33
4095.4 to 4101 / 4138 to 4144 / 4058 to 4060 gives 32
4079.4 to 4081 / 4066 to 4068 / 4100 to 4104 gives 36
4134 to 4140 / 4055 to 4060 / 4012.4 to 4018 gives 37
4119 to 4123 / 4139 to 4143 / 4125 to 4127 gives 38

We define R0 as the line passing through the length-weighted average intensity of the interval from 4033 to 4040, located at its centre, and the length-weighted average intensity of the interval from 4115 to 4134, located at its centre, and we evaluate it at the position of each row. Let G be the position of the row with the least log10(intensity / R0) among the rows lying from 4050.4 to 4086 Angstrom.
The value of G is 4056.48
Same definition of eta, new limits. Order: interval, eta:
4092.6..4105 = -3.2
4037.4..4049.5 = -0.6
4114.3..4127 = 0.3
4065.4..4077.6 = 3.8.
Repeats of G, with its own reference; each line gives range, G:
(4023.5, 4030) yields 4029.49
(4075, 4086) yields 4082.72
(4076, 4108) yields 4106.29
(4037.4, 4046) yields 4038.78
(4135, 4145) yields 4138.56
